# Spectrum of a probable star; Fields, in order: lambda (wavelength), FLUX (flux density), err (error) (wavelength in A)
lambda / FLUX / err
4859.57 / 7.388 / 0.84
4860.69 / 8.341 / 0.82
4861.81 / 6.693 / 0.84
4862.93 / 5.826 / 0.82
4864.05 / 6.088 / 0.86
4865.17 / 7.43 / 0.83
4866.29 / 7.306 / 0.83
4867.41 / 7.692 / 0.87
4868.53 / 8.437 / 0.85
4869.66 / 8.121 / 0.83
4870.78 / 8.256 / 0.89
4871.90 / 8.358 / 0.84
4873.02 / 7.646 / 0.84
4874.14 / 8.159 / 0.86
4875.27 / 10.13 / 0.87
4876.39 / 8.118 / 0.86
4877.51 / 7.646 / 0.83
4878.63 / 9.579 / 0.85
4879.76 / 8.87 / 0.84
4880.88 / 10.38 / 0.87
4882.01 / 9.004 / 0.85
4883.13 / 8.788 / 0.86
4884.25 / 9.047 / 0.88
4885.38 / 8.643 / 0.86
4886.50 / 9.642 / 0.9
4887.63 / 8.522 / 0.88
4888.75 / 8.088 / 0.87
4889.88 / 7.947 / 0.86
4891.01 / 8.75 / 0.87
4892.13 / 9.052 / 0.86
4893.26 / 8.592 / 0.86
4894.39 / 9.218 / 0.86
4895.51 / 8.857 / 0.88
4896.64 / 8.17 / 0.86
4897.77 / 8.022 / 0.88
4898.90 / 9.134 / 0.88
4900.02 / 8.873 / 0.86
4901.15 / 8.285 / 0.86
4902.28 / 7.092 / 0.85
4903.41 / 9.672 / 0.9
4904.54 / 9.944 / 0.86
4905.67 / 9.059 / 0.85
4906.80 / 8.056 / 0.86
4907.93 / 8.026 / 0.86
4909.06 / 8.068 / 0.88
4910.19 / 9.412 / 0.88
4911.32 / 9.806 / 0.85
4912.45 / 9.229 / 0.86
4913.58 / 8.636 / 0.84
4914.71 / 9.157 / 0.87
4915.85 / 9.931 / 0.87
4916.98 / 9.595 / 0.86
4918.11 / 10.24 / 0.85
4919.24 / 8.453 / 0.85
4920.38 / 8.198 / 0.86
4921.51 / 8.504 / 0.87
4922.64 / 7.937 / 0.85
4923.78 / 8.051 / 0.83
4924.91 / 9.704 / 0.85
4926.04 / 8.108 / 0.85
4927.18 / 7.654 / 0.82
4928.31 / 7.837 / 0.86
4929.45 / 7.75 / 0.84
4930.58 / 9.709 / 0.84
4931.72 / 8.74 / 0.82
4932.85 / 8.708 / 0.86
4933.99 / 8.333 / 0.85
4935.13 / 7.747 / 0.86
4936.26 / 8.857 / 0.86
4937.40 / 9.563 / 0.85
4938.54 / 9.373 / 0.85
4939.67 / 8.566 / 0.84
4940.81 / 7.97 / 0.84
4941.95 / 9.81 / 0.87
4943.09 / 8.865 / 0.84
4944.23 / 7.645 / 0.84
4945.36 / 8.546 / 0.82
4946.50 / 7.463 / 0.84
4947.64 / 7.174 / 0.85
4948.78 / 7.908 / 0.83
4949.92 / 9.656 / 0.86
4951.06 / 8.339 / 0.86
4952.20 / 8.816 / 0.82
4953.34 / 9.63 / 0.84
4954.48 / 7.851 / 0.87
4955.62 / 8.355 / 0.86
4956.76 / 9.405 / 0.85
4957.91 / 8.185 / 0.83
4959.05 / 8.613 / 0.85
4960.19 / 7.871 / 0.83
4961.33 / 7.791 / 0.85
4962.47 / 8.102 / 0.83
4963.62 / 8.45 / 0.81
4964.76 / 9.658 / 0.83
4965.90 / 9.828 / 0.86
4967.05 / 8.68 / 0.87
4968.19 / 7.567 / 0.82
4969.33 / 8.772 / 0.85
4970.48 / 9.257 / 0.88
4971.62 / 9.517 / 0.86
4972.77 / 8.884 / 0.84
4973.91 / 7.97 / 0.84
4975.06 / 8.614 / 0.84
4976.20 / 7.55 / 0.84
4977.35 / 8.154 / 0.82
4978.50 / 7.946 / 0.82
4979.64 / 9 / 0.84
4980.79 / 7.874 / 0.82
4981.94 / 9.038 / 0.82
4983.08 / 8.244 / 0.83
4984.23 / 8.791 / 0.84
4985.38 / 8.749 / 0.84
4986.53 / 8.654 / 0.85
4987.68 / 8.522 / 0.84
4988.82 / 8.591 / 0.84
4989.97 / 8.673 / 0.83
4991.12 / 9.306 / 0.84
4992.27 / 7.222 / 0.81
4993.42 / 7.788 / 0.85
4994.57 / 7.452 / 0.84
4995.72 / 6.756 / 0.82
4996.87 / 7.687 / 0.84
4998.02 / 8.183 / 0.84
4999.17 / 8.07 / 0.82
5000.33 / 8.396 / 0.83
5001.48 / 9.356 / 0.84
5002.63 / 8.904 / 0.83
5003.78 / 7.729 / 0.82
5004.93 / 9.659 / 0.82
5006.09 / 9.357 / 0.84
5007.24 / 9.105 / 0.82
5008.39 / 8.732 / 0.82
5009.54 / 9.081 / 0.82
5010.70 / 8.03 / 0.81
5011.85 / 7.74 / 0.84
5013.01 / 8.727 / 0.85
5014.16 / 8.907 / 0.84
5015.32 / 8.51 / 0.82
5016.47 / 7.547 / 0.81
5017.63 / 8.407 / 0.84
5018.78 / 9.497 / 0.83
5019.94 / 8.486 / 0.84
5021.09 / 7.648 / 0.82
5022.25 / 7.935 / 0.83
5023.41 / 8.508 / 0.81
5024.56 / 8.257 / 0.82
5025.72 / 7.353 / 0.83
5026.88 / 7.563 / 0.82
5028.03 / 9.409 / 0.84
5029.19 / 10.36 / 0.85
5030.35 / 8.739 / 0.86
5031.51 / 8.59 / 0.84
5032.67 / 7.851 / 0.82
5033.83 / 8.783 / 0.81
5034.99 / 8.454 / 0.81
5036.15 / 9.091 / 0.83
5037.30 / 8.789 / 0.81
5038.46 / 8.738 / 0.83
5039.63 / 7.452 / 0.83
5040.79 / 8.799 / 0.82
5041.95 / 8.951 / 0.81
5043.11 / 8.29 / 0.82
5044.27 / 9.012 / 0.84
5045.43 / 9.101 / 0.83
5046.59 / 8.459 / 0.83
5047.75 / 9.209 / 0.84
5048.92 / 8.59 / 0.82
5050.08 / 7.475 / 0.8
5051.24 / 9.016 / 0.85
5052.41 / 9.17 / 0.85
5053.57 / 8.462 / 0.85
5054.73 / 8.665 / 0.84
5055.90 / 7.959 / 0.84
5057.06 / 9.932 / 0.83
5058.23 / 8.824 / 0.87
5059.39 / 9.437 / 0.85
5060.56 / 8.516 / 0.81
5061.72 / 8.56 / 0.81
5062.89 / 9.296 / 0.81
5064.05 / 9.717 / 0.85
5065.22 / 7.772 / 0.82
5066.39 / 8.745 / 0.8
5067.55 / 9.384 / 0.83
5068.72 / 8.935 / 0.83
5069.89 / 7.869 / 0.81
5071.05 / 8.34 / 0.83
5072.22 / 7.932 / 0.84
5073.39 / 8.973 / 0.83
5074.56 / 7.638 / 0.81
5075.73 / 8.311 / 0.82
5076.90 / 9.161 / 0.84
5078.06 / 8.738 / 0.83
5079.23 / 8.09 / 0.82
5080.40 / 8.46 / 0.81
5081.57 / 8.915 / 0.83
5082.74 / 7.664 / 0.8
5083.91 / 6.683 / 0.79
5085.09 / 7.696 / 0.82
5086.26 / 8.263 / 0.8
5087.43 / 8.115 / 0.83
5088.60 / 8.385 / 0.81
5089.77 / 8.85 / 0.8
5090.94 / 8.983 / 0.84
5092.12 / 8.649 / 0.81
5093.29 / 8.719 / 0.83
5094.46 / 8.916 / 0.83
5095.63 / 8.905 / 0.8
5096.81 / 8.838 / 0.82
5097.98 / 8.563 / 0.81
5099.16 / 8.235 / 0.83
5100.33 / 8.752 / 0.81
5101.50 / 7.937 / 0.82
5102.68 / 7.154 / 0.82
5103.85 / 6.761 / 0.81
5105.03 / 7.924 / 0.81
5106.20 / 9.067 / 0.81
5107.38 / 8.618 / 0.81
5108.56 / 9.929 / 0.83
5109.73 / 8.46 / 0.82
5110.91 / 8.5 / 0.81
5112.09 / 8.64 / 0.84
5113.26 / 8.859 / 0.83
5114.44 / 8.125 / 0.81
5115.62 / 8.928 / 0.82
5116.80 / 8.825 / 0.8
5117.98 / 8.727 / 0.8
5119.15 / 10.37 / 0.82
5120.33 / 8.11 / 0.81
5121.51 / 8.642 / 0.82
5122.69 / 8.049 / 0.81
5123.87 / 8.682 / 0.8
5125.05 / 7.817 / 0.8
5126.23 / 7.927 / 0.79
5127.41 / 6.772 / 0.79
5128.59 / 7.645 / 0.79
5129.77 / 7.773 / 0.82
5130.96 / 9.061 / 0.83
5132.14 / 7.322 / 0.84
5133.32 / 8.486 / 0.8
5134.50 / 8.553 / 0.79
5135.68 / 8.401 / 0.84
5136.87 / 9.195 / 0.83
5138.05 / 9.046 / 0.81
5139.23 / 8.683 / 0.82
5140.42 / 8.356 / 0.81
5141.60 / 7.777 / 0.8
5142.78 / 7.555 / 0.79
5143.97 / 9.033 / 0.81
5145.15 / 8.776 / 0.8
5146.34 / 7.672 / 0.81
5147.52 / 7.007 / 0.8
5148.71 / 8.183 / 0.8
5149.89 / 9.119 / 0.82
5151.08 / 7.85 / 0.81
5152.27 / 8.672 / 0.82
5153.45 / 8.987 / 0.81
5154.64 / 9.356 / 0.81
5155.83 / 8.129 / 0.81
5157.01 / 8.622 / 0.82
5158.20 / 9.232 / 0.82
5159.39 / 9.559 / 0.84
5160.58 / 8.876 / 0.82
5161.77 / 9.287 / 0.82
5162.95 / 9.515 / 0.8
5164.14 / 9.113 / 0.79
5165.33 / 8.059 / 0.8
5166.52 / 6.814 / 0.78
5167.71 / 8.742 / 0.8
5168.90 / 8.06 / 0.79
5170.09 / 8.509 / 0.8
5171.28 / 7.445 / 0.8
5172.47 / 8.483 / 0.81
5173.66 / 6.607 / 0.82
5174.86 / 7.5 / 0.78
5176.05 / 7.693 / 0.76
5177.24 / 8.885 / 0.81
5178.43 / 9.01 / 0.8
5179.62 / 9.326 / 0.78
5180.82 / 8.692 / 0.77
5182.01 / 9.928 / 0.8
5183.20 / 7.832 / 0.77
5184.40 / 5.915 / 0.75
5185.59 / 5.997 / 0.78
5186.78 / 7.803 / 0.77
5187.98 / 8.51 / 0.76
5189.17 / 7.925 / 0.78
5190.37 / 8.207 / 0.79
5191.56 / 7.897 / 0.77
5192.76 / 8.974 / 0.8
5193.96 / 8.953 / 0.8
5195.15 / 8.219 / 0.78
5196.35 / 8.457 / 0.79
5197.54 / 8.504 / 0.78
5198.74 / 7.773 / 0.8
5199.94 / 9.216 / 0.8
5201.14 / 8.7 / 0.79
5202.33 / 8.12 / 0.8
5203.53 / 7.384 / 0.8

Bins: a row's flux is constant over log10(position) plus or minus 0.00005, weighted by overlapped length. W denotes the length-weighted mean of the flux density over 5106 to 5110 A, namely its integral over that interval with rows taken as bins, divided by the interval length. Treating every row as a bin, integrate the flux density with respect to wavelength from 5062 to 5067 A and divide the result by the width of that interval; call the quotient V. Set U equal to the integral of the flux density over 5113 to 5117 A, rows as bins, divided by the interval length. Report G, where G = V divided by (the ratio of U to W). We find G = 9.3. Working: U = 8.6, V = 8.9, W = 9.05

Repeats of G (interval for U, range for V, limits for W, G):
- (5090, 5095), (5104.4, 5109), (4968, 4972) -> 8.9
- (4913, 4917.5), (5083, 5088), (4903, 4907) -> 7.6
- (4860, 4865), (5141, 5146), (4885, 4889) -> 10.7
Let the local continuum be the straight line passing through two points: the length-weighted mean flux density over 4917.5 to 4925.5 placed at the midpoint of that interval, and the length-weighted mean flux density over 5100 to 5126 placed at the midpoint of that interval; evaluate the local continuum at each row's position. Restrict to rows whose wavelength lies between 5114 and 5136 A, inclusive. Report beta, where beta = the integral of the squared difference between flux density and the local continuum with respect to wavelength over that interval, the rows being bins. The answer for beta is 12.8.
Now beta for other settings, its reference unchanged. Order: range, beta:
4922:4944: 12.2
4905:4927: 12.8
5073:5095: 8.7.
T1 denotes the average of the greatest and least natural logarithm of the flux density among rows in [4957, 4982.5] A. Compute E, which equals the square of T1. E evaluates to 4.6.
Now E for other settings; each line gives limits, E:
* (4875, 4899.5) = 4.8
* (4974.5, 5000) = 4.3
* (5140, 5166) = 4.4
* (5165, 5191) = 4.1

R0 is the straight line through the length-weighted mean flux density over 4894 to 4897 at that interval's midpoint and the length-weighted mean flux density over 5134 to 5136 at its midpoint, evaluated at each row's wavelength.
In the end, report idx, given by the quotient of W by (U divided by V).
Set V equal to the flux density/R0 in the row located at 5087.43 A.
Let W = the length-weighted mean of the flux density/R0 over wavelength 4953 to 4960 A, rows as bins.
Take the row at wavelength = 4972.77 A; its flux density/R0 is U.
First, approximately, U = 1.02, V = 0.95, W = 0.99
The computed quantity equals 0.92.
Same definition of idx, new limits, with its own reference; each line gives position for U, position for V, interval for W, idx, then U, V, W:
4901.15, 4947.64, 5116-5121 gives 0.92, 0.95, 0.82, 1.06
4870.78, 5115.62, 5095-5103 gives 1.10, 0.94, 1.05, 0.98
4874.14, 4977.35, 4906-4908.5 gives 0.94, 0.93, 0.94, 0.93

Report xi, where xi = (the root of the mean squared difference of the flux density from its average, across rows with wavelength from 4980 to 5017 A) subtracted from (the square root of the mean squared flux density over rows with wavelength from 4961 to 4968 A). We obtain 8.1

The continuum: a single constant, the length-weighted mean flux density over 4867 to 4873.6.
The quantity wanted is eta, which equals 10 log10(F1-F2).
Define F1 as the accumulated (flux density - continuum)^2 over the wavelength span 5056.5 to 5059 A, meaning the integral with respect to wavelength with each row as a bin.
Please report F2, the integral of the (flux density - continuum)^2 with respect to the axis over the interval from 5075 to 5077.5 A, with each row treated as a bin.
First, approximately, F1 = 5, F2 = 1.4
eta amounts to 5.3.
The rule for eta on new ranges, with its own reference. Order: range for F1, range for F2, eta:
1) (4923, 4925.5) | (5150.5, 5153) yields 3.7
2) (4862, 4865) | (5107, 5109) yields 8.7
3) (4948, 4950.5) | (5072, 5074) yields 3.2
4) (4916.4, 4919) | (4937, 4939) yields 6.1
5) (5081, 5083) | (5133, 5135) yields -2.5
